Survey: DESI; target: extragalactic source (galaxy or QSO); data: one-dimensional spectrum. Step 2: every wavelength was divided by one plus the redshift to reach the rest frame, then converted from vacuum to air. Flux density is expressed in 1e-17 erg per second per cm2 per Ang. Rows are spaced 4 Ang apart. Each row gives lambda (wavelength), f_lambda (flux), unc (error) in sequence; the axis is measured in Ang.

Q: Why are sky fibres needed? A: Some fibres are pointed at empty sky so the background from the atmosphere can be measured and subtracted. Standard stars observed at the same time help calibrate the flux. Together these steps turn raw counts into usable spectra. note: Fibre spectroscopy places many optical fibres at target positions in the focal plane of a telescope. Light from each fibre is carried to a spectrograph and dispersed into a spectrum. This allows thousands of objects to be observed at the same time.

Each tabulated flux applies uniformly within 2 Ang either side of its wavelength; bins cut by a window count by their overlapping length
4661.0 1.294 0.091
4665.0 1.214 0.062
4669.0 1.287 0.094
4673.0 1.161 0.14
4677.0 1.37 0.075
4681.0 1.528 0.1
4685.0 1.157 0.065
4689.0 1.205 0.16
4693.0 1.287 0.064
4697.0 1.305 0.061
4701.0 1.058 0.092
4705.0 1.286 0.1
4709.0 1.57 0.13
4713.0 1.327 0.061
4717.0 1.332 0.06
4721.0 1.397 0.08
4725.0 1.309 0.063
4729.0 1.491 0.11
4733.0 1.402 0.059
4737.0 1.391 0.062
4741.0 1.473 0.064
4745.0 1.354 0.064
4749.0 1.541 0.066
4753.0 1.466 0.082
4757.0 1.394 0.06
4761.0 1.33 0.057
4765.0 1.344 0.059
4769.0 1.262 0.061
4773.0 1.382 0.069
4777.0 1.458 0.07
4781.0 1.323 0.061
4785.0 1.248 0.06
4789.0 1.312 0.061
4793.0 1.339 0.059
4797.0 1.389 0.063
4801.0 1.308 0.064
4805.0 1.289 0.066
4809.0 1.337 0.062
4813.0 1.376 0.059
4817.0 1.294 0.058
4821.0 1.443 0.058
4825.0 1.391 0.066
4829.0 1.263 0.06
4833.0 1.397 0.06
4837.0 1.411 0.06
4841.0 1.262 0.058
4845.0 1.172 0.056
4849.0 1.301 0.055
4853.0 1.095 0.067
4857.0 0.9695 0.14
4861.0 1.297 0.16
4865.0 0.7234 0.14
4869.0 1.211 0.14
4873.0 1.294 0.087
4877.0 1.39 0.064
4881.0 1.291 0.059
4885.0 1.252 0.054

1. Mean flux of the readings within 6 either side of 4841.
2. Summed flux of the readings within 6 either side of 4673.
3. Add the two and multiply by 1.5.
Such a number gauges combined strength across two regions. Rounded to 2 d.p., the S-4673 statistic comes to 7.65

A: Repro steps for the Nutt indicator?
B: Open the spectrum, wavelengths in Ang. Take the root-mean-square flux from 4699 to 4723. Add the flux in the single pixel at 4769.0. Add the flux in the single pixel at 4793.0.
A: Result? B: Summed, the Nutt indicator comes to 3.94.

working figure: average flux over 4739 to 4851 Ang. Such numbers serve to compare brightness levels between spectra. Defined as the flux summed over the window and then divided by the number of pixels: 1.35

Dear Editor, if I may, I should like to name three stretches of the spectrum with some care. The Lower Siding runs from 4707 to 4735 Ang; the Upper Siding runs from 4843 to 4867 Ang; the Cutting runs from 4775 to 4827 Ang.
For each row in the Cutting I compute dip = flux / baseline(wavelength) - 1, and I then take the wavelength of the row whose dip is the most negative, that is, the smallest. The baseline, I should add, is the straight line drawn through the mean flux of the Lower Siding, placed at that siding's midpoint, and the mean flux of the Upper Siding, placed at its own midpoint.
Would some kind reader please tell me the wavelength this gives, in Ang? 4785.0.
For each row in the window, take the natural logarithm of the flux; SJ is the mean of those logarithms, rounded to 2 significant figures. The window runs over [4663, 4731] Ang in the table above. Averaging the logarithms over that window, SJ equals 0.27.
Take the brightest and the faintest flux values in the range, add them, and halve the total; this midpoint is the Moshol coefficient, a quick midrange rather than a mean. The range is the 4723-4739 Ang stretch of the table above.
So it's 1.40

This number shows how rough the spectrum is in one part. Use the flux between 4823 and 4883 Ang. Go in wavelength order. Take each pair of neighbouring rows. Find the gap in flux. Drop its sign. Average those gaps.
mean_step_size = 0.19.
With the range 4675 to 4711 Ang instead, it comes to 0.18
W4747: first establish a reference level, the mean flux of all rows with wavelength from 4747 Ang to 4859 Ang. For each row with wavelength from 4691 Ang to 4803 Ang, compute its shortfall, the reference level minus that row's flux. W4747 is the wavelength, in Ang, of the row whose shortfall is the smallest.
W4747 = 4709.0 Ang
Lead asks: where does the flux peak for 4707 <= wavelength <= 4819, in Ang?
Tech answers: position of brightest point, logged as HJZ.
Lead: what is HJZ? 4709.0 Ang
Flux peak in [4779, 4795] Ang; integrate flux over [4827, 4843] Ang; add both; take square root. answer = 4.76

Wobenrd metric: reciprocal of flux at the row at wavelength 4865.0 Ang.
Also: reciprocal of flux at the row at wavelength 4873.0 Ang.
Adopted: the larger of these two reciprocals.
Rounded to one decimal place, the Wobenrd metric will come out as 1.4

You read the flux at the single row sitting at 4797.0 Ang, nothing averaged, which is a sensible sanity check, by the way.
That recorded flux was 1.389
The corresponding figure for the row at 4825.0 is 1.391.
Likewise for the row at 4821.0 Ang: 1.443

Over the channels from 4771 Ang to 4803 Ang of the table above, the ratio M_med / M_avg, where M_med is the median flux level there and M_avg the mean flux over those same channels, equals 0.990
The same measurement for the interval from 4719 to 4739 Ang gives 0.999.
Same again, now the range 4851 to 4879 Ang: 1.062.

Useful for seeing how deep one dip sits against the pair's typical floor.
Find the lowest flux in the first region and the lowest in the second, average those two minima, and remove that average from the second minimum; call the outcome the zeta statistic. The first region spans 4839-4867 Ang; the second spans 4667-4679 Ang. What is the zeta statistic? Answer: 0.22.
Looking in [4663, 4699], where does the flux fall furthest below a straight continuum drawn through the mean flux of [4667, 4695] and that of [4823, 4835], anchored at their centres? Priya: 4685.0 Ang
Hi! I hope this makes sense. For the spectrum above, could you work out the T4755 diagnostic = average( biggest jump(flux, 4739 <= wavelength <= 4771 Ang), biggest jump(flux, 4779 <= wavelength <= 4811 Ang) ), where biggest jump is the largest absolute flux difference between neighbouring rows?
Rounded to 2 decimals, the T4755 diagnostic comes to 0.13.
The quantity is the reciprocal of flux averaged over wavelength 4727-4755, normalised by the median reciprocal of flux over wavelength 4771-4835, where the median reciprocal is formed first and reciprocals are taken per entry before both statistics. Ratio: 0.93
